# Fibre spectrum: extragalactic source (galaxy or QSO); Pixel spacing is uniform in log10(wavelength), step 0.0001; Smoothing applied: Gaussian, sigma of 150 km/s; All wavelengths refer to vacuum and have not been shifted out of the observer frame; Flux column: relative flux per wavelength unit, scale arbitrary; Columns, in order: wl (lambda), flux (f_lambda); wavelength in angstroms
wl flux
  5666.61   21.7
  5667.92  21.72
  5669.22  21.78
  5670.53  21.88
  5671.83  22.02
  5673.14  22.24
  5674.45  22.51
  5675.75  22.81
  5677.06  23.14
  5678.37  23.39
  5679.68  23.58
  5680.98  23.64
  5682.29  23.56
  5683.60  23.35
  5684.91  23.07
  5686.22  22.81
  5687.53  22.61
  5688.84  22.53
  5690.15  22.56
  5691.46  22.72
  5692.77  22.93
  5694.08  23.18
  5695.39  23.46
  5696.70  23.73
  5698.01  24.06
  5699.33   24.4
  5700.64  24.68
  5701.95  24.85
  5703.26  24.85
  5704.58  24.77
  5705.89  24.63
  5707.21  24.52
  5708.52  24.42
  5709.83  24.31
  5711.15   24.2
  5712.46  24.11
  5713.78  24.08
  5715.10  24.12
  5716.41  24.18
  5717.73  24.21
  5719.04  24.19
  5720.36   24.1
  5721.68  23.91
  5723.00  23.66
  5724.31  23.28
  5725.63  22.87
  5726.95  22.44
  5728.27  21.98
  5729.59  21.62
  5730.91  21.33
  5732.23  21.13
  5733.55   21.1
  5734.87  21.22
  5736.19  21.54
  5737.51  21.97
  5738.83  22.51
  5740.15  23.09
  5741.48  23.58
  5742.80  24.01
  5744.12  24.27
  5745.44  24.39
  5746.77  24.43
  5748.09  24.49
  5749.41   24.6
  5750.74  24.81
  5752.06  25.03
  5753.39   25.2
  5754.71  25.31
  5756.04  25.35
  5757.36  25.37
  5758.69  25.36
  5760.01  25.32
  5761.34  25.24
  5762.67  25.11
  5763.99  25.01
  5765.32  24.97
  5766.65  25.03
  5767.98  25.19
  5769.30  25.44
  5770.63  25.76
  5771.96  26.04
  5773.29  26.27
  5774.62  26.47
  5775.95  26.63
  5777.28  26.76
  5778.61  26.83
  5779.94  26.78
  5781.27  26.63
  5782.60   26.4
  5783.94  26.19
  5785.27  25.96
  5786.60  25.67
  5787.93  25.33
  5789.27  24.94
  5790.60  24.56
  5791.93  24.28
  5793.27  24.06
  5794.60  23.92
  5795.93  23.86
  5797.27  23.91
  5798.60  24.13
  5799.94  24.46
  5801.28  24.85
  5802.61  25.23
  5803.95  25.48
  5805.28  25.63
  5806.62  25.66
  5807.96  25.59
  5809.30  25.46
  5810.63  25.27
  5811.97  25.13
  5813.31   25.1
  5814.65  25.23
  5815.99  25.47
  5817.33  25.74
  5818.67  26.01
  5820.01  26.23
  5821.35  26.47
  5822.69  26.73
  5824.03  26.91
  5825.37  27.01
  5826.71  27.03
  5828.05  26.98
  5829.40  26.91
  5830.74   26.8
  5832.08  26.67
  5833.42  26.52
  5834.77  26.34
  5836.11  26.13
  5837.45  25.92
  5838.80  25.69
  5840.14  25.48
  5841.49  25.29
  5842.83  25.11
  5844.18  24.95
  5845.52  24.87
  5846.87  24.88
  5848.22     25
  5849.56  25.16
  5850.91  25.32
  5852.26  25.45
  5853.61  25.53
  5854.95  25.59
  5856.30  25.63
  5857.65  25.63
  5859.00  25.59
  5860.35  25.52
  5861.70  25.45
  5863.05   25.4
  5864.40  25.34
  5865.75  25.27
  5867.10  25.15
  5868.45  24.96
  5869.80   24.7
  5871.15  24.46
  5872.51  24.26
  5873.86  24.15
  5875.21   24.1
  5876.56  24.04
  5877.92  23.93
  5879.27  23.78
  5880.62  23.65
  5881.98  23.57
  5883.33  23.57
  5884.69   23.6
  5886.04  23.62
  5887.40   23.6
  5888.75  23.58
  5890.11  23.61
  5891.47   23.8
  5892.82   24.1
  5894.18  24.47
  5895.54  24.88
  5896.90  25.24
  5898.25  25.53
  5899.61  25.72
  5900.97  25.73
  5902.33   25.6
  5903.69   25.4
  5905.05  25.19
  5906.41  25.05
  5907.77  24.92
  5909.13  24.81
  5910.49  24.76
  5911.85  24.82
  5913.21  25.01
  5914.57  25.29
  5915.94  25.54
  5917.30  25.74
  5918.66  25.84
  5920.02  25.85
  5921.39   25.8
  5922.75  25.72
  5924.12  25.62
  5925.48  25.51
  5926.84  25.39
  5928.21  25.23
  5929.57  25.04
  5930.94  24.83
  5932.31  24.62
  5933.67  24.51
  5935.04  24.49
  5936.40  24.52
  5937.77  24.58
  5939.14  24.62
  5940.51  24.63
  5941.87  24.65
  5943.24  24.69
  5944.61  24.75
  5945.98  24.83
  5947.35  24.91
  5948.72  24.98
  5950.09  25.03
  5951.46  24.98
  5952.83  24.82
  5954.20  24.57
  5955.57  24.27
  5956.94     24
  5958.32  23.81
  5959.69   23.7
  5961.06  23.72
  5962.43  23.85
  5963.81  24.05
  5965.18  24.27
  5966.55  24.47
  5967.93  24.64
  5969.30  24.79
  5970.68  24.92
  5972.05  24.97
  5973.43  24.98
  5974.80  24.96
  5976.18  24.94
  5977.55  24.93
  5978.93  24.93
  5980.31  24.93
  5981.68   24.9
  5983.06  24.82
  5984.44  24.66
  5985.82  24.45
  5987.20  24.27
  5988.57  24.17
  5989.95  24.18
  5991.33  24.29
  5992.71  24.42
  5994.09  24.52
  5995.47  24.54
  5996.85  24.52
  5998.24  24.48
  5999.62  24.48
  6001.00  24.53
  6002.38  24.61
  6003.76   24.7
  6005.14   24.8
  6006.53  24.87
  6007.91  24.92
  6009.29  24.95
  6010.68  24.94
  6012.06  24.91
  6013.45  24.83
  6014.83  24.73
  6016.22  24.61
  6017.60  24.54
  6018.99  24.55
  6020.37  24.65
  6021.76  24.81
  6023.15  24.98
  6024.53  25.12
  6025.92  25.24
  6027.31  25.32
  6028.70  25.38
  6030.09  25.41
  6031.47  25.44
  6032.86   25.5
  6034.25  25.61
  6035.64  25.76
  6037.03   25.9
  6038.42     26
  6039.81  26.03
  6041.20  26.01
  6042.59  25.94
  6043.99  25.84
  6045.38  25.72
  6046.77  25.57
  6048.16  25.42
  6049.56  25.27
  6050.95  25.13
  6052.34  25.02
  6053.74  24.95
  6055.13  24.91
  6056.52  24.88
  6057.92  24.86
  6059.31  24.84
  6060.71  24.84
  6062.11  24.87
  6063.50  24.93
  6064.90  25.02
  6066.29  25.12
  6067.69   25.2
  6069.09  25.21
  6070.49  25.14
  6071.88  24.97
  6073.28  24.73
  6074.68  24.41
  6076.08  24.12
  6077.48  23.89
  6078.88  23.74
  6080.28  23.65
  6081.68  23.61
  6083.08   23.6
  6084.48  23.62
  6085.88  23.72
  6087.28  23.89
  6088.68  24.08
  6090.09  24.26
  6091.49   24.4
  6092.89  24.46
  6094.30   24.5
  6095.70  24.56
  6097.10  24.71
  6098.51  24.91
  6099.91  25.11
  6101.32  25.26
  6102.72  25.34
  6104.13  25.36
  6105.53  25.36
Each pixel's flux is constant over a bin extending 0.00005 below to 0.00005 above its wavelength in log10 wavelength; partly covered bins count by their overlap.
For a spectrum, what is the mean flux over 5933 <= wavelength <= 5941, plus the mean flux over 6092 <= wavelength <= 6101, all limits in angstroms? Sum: 49.3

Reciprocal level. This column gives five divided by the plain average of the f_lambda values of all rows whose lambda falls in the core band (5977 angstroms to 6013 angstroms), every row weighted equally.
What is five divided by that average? 0.203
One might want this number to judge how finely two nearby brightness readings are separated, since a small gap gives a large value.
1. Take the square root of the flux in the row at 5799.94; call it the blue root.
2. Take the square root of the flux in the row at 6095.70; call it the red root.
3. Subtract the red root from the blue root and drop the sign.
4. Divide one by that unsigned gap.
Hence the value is 99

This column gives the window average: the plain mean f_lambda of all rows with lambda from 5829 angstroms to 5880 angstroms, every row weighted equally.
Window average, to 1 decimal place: 25.3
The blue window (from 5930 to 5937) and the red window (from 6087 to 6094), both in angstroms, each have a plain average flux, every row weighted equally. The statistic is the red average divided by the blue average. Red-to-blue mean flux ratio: 0.98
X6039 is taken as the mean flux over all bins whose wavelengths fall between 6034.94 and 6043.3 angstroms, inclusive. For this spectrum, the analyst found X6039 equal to 25.9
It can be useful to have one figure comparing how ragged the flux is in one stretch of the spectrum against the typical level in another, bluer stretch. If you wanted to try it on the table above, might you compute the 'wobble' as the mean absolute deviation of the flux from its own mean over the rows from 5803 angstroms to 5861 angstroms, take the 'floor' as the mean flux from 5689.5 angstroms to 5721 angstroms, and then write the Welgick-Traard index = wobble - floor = -23.5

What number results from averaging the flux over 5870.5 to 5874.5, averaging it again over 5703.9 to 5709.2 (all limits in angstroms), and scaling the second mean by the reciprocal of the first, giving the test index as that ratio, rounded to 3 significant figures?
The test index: 1.01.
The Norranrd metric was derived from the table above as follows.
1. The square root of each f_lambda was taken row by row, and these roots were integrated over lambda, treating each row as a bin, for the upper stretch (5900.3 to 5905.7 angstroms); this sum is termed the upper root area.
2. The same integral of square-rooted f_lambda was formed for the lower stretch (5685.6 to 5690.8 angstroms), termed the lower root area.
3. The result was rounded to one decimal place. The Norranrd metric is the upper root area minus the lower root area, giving 2.5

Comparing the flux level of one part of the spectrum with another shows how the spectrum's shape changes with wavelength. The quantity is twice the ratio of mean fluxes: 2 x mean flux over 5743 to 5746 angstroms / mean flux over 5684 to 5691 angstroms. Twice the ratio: 2.14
